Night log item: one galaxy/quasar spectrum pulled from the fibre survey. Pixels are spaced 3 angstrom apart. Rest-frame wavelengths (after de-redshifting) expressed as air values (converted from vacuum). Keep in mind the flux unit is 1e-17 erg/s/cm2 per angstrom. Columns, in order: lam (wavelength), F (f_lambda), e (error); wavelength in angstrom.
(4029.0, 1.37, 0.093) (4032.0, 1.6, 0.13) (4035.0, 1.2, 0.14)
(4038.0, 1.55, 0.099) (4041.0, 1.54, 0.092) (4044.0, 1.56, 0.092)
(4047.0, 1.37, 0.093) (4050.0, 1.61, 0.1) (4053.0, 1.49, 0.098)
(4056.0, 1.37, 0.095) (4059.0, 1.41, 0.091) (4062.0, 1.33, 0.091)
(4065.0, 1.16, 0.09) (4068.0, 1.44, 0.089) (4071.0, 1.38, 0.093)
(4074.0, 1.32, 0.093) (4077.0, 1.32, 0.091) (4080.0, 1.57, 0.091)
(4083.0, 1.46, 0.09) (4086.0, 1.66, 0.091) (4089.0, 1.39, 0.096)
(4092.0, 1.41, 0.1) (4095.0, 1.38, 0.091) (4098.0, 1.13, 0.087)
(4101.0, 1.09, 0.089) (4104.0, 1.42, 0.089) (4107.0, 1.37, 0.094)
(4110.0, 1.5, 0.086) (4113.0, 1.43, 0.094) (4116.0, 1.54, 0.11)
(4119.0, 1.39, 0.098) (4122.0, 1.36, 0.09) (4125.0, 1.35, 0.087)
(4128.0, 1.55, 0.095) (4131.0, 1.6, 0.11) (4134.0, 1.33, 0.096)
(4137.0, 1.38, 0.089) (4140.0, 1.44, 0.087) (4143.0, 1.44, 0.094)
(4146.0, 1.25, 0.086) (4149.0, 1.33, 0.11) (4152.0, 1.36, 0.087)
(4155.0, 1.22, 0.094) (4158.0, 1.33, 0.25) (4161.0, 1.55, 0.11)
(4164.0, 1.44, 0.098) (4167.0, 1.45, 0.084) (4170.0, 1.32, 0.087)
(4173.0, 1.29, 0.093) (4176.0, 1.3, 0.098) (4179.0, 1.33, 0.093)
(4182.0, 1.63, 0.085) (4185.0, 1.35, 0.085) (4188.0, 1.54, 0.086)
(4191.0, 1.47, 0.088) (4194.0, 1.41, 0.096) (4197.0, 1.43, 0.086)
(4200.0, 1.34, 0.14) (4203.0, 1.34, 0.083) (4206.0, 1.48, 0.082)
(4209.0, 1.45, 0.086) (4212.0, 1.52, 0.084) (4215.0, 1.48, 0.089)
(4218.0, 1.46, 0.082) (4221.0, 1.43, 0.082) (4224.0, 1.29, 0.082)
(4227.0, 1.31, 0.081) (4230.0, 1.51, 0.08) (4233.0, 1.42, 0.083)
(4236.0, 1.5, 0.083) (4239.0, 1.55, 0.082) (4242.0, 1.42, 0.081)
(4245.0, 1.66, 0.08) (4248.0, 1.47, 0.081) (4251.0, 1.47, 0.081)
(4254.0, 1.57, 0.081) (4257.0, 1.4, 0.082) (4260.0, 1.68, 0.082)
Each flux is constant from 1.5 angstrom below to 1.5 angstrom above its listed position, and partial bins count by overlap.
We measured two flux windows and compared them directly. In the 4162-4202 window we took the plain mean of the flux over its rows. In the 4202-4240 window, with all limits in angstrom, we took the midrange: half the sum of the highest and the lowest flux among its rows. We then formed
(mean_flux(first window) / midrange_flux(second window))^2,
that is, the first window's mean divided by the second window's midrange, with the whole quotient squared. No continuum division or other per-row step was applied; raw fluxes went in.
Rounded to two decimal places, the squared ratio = 0.98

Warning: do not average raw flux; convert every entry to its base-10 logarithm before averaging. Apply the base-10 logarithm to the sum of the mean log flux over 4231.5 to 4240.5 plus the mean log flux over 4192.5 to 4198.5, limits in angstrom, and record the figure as -0.488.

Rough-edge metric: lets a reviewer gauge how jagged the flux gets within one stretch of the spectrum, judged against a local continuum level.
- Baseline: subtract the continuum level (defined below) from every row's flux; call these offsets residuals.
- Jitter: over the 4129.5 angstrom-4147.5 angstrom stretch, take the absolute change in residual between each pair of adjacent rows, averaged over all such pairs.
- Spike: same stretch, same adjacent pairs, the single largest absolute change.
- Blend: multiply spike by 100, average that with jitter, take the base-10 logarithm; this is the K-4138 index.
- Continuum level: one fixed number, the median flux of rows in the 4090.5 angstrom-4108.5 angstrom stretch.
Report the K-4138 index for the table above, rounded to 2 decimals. 1.13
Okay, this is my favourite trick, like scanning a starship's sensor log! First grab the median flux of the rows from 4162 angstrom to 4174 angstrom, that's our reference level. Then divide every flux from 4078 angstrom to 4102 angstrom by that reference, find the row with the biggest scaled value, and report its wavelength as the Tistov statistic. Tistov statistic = 4086.0 angstrom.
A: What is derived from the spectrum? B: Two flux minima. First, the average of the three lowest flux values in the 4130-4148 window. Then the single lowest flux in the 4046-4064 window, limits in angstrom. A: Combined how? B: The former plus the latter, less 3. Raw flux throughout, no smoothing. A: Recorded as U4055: -0.35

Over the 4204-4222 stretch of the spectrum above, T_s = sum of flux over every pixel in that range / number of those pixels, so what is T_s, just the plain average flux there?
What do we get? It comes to 1.47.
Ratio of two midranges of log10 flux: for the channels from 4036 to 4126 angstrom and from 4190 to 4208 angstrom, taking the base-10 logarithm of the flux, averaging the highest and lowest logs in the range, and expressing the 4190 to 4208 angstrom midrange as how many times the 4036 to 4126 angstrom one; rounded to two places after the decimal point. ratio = 1.15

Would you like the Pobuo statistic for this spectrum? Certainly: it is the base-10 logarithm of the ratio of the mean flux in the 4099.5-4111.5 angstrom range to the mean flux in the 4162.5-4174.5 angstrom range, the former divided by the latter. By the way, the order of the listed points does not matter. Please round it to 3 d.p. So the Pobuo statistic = -0.010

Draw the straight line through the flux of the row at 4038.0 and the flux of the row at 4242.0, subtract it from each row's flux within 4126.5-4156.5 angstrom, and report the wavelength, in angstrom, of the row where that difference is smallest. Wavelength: 4155.0 angstrom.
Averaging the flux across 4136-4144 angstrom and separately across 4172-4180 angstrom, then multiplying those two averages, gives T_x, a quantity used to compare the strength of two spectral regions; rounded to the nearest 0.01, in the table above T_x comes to 1.86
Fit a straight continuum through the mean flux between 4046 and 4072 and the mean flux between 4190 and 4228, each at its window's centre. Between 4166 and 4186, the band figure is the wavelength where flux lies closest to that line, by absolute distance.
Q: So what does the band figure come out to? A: 4167.0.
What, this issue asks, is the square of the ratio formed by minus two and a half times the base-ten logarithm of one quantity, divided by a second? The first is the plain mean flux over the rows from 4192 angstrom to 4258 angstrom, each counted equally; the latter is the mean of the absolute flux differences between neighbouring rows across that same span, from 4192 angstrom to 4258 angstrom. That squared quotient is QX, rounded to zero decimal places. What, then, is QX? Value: 21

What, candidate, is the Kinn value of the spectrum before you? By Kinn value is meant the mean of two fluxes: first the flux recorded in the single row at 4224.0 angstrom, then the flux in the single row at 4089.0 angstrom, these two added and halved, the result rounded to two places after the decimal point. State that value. 1.34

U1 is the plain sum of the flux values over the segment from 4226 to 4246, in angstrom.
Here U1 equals 10.4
